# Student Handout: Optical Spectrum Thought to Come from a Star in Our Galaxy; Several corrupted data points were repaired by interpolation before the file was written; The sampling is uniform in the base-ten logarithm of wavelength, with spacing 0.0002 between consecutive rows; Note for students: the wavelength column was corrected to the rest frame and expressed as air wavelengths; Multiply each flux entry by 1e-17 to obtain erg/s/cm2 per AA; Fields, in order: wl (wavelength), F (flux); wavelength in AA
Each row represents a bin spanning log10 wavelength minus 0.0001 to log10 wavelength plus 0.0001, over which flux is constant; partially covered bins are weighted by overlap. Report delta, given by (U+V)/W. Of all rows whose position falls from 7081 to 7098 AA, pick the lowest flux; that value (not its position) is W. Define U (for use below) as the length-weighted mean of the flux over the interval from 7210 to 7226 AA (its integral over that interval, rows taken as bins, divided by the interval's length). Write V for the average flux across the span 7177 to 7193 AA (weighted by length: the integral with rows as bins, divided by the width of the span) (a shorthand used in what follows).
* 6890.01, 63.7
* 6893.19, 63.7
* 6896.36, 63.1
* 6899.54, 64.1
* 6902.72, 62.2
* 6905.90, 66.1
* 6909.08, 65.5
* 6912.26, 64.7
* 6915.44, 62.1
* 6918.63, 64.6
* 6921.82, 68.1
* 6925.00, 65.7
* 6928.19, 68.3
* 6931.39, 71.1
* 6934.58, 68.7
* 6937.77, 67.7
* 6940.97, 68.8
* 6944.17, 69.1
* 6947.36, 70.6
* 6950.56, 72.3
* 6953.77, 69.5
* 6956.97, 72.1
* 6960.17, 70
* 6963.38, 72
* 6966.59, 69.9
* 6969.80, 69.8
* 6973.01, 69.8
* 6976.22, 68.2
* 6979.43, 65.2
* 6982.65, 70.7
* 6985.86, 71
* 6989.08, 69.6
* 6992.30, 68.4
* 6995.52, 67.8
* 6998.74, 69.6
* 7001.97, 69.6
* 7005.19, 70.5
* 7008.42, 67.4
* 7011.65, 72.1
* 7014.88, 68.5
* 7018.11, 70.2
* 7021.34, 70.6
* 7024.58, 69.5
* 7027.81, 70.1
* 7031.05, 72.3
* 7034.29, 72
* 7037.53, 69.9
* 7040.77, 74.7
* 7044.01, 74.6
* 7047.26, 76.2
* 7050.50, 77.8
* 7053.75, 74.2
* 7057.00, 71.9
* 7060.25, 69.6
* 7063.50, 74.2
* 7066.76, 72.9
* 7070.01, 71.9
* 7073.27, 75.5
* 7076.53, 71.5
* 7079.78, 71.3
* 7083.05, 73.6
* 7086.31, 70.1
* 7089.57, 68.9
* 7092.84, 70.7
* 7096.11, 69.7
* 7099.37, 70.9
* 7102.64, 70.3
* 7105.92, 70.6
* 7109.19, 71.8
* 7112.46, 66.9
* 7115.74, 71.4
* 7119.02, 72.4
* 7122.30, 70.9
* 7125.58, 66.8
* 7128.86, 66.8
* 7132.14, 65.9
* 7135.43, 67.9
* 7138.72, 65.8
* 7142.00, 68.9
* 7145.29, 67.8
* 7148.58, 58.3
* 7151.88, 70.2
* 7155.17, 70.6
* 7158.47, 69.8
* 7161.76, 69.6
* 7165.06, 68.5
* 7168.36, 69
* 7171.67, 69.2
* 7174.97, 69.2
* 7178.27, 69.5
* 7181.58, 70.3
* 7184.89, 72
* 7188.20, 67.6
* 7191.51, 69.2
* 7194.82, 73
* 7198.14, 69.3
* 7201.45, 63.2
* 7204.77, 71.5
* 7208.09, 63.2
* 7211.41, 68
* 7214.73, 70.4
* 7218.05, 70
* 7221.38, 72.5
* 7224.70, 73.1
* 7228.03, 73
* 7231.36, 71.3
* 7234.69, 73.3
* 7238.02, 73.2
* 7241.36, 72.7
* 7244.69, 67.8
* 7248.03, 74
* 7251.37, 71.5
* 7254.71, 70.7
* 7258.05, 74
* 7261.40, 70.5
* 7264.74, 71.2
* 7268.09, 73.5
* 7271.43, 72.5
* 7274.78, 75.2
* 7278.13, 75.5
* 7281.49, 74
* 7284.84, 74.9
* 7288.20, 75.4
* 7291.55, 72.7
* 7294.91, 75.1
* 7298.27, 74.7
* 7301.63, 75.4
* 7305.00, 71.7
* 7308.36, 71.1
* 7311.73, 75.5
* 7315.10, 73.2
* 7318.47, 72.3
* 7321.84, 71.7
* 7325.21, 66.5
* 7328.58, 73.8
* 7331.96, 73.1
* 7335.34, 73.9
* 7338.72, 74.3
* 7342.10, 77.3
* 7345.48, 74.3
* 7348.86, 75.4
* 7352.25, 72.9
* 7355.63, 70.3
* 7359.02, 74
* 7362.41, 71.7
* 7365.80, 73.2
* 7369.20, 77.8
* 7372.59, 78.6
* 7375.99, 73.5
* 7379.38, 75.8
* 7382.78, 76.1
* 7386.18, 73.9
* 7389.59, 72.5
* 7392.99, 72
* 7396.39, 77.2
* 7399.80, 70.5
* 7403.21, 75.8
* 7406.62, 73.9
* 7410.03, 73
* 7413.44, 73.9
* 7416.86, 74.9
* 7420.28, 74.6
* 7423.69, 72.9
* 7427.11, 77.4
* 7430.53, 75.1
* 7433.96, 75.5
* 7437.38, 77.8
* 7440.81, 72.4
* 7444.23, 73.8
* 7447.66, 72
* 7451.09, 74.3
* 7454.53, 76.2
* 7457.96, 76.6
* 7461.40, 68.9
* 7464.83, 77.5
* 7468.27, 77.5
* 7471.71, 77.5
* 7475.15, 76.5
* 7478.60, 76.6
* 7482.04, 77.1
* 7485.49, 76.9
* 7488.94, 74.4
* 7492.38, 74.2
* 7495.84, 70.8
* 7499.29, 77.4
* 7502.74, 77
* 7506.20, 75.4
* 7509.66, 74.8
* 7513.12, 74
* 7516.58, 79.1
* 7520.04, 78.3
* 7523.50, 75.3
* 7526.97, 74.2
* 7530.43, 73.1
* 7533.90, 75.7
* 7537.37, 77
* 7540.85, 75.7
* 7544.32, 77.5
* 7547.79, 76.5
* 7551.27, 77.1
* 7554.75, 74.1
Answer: 2.04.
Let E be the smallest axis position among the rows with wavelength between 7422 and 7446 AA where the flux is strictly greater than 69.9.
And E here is 7423.69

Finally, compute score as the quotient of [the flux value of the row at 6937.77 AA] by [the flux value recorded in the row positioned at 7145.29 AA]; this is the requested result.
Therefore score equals 1.00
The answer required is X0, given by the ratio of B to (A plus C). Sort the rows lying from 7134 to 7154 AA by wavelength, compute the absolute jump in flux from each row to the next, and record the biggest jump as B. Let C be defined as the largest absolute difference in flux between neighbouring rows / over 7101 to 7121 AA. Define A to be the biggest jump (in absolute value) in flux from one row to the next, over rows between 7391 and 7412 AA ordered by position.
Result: 1.03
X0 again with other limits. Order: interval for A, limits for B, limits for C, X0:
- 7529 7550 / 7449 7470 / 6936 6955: 1.59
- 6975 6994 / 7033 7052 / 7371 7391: 0.45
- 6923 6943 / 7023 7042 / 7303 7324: 0.67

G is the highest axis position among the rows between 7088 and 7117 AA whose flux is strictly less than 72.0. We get 7115.74 AA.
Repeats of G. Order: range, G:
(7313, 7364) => 7362.41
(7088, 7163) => 7161.76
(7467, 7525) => 7495.84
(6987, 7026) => 7024.58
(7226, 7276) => 7264.74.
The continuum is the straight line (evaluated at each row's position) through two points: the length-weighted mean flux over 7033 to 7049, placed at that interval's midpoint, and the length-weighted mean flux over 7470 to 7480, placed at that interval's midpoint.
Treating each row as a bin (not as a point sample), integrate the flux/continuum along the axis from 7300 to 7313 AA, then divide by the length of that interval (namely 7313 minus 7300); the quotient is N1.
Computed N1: 0.97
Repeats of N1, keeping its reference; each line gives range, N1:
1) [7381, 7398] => 0.98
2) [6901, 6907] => 0.88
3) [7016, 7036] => 0.96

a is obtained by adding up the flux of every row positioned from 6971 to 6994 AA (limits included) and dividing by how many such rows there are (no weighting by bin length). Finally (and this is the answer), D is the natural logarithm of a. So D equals 4.23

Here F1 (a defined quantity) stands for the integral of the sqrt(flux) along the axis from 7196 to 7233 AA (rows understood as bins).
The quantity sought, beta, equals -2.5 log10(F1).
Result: -6.22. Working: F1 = 309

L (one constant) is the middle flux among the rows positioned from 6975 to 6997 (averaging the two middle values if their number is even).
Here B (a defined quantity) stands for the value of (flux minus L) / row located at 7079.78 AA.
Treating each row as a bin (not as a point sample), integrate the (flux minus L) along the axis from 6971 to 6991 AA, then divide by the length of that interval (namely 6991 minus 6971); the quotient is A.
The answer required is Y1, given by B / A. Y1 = 4.2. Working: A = 0.7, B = 2.9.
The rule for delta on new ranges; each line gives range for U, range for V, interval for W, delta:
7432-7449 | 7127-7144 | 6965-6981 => 2.17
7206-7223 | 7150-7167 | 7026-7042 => 1.98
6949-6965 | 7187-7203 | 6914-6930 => 2.25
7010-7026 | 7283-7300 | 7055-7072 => 2.08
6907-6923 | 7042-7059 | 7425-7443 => 1.93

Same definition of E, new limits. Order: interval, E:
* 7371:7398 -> 7372.59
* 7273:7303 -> 7274.78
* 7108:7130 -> 7109.19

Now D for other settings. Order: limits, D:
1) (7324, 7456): 4.31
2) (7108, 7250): 4.24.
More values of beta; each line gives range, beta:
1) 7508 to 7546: -6.30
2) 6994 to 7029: -6.16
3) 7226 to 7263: -6.24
